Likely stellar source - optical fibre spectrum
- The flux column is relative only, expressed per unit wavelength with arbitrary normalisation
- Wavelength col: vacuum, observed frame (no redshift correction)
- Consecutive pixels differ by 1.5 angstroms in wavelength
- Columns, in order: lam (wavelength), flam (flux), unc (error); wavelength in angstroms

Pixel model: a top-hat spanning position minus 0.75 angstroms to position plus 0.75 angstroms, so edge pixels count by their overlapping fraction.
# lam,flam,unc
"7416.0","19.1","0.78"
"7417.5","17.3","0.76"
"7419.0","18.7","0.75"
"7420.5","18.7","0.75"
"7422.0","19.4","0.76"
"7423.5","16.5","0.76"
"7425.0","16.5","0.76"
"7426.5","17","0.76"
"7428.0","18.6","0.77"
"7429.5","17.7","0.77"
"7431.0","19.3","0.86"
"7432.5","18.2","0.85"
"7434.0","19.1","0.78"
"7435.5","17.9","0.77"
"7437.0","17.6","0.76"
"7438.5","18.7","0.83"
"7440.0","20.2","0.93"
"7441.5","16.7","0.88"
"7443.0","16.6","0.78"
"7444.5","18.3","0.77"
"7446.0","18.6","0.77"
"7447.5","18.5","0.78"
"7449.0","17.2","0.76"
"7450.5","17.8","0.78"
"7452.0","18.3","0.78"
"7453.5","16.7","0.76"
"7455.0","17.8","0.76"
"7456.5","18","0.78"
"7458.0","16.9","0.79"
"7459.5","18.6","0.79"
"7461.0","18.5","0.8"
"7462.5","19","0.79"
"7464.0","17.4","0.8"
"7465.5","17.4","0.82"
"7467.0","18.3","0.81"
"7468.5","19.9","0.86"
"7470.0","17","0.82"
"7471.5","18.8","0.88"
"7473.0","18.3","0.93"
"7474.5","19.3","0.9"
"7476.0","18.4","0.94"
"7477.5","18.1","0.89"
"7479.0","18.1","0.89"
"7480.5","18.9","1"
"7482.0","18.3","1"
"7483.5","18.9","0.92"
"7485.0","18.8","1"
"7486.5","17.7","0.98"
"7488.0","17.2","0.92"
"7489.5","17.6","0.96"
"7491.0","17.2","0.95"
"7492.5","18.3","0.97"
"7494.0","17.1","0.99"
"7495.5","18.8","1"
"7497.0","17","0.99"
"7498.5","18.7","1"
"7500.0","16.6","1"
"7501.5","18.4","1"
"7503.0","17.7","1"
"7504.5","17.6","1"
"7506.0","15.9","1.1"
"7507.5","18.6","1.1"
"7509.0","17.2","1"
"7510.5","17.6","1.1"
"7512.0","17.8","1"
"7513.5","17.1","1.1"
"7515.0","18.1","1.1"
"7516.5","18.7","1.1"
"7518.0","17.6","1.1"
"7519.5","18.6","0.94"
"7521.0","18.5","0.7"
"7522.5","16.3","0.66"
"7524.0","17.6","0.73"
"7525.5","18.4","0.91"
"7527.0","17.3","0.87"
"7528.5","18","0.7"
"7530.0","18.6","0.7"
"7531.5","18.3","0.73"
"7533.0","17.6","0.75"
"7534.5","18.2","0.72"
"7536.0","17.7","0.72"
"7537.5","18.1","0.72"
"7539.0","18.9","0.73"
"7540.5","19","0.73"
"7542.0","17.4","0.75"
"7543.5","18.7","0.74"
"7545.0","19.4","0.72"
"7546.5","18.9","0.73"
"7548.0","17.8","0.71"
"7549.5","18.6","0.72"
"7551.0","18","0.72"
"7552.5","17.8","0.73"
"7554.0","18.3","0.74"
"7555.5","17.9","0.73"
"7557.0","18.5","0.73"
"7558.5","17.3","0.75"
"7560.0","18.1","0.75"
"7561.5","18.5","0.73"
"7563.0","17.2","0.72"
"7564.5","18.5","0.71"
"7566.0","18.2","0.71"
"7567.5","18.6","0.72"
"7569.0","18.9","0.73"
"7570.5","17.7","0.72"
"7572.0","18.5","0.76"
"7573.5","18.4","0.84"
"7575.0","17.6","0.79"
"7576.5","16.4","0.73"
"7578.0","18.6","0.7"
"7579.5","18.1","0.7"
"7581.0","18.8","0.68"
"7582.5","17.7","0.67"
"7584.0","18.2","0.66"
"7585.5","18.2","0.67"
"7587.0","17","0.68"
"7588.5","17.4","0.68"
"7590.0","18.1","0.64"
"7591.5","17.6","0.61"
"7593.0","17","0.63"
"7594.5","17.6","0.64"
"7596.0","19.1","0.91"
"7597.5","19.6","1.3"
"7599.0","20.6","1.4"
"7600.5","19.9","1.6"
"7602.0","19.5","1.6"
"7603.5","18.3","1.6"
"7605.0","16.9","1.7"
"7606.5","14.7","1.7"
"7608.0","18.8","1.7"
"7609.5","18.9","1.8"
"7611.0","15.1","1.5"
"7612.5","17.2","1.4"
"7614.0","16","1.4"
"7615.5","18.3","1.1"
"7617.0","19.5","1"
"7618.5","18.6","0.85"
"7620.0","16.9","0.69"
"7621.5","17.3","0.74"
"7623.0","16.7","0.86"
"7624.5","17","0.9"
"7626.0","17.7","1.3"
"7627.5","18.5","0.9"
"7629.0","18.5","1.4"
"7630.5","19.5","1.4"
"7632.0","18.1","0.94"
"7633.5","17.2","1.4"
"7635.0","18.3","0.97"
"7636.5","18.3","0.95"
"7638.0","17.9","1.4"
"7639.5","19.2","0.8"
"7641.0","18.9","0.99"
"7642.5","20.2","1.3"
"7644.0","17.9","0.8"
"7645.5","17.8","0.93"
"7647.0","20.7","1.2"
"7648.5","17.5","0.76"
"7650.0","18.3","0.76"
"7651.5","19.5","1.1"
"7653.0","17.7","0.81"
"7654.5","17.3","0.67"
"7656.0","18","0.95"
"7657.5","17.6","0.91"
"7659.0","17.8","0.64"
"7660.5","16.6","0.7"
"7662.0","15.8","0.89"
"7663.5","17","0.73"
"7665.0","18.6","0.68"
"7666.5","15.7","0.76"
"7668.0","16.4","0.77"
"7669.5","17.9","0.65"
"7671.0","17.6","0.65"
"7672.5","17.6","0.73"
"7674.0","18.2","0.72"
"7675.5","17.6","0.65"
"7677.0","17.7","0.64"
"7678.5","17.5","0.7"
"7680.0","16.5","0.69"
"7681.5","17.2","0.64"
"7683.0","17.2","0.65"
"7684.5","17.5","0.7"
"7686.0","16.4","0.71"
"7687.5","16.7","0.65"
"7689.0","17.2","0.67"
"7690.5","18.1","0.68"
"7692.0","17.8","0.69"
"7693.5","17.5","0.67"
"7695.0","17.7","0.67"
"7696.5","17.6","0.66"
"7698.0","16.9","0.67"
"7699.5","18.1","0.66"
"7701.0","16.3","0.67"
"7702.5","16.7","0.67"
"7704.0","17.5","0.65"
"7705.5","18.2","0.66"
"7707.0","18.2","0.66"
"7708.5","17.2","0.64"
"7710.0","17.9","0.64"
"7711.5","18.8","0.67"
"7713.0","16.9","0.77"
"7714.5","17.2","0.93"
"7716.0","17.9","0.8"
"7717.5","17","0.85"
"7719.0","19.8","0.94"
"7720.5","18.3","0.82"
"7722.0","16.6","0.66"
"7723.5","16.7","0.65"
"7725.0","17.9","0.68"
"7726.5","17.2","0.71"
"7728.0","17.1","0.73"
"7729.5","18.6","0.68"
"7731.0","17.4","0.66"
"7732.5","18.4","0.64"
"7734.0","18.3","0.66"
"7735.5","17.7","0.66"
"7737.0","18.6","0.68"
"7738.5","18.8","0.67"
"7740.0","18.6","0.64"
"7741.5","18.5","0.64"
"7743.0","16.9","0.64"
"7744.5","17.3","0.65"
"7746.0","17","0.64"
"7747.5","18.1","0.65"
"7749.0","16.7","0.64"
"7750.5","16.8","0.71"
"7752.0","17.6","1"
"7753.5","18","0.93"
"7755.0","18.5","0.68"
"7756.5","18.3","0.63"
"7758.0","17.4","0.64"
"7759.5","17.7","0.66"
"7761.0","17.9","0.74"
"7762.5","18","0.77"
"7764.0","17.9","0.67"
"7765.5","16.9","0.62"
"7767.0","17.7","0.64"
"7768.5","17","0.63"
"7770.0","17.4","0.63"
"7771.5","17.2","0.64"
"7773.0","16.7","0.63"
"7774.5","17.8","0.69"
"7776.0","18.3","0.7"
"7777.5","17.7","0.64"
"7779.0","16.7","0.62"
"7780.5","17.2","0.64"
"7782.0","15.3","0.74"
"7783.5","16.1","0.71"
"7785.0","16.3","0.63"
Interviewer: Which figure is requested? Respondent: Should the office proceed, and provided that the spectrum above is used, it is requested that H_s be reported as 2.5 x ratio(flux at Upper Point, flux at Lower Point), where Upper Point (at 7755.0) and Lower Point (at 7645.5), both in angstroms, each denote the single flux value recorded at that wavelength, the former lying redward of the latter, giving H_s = 2.60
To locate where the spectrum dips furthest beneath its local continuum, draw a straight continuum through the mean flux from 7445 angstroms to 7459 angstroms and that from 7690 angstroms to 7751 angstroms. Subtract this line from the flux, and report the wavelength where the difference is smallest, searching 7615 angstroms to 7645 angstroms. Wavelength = 7623.0 angstroms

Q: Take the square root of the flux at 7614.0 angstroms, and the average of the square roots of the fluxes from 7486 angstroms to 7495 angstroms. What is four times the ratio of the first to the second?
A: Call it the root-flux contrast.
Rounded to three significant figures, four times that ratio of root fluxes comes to 3.82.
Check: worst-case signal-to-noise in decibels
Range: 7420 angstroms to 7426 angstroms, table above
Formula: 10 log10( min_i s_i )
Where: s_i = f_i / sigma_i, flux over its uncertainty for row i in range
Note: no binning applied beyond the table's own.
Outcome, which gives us 13.4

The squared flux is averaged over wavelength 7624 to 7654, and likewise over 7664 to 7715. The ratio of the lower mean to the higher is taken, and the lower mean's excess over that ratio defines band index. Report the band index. 340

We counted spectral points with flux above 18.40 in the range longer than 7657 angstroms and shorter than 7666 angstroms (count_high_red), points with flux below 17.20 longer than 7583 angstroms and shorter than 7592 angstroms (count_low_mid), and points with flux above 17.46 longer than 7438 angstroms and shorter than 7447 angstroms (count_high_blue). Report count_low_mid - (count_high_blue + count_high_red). -4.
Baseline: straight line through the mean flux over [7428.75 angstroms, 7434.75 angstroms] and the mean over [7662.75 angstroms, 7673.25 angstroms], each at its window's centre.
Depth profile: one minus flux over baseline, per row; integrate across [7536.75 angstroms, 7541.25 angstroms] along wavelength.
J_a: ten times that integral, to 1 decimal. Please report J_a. -1.7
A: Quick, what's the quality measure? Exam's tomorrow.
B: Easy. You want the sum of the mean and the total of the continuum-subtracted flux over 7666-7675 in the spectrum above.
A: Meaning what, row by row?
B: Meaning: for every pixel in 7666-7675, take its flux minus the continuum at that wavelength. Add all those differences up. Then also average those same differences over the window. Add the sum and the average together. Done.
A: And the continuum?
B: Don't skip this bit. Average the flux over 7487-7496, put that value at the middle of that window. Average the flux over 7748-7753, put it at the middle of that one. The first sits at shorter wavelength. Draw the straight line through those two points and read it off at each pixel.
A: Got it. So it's 0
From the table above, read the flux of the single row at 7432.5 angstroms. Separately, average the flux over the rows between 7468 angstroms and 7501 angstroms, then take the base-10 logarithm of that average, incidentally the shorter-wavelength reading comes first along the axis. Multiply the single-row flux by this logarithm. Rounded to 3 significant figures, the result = 22.9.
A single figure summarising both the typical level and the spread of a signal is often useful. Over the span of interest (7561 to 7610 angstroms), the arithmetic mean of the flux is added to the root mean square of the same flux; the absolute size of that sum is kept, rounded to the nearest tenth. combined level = 36.3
